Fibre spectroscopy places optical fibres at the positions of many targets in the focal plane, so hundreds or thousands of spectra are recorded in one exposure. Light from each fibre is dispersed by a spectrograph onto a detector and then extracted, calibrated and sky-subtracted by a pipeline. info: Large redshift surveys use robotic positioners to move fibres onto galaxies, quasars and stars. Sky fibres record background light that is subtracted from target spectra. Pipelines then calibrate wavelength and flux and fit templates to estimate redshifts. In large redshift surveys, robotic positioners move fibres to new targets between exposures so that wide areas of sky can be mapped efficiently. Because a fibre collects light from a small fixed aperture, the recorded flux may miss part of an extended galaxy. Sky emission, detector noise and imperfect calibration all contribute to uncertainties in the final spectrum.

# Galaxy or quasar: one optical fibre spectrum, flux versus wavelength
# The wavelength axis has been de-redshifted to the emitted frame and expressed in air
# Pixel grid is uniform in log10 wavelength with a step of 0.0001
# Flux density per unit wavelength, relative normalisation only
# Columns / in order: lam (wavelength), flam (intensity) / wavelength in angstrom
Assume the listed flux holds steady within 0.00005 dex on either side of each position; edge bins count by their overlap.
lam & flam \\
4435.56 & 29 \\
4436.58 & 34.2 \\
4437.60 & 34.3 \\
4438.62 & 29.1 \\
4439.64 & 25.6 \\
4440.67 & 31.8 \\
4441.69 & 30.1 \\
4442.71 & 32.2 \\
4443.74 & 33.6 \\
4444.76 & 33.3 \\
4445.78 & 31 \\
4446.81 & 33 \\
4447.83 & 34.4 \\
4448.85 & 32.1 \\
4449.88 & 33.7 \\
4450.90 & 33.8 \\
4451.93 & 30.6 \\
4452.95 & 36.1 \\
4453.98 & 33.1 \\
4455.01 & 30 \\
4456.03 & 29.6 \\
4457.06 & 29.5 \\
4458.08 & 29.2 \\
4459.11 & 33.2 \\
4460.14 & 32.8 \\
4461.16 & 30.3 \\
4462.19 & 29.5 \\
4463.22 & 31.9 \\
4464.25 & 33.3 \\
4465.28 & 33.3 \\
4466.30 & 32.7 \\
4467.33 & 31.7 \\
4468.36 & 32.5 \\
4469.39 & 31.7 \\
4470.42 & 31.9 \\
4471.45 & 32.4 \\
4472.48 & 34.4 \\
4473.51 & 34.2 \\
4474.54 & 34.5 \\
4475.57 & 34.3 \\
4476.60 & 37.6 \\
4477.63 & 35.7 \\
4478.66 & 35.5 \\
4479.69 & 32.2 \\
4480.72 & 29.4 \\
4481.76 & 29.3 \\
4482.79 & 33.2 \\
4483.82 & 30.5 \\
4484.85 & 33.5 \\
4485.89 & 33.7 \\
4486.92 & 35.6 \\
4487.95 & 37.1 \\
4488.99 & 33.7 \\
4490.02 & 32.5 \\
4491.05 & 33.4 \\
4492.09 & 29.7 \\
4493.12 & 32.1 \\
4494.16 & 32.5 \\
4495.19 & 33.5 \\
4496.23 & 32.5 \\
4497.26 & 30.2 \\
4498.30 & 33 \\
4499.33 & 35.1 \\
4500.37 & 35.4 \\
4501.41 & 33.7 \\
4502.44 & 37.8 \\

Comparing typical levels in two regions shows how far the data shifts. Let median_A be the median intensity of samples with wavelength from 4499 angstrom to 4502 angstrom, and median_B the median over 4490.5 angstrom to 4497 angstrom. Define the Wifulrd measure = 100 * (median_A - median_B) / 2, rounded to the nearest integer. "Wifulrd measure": 130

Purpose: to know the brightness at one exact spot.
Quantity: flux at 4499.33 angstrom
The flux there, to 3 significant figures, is 35.1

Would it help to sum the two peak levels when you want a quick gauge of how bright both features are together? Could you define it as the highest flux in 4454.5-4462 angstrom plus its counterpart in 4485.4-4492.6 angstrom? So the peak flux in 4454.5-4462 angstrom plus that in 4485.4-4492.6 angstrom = 70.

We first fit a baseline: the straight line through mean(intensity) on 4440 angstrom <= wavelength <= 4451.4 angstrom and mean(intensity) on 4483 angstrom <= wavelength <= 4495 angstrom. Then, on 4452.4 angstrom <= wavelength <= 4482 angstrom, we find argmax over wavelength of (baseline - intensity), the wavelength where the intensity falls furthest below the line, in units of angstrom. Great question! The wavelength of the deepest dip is 4481.76 angstrom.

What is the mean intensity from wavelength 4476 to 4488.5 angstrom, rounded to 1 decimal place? 33.6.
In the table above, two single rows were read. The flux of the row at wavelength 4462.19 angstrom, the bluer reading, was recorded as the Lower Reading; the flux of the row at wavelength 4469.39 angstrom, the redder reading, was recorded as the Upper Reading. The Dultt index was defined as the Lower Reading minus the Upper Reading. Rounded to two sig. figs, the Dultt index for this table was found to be -2.2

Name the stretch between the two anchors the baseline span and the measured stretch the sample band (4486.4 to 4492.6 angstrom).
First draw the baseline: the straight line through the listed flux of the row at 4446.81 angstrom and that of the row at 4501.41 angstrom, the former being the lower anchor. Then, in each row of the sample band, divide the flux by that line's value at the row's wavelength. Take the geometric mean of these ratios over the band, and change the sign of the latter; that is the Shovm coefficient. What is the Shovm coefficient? -1.00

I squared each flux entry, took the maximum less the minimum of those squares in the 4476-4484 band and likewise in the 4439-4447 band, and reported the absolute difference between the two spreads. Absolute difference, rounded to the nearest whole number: 82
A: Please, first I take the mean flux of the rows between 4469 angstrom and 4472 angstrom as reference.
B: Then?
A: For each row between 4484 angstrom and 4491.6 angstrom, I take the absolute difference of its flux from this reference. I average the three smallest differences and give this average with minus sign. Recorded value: -1.1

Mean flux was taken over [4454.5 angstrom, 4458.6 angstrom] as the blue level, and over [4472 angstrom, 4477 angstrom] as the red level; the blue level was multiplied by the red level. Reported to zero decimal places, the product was 1035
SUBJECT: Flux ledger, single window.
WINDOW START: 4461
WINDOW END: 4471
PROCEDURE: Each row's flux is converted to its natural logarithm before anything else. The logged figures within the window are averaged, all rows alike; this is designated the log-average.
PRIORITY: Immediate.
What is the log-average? 3.461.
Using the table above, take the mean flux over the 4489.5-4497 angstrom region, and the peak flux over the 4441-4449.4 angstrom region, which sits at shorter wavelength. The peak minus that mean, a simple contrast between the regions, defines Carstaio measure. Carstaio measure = 2.1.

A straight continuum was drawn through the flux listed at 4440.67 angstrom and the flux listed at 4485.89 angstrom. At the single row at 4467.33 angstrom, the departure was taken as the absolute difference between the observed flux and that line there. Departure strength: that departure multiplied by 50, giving 61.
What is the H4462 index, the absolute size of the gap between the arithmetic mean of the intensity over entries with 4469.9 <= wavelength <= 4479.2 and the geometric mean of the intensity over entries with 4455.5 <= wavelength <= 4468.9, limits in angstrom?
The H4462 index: 3.0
